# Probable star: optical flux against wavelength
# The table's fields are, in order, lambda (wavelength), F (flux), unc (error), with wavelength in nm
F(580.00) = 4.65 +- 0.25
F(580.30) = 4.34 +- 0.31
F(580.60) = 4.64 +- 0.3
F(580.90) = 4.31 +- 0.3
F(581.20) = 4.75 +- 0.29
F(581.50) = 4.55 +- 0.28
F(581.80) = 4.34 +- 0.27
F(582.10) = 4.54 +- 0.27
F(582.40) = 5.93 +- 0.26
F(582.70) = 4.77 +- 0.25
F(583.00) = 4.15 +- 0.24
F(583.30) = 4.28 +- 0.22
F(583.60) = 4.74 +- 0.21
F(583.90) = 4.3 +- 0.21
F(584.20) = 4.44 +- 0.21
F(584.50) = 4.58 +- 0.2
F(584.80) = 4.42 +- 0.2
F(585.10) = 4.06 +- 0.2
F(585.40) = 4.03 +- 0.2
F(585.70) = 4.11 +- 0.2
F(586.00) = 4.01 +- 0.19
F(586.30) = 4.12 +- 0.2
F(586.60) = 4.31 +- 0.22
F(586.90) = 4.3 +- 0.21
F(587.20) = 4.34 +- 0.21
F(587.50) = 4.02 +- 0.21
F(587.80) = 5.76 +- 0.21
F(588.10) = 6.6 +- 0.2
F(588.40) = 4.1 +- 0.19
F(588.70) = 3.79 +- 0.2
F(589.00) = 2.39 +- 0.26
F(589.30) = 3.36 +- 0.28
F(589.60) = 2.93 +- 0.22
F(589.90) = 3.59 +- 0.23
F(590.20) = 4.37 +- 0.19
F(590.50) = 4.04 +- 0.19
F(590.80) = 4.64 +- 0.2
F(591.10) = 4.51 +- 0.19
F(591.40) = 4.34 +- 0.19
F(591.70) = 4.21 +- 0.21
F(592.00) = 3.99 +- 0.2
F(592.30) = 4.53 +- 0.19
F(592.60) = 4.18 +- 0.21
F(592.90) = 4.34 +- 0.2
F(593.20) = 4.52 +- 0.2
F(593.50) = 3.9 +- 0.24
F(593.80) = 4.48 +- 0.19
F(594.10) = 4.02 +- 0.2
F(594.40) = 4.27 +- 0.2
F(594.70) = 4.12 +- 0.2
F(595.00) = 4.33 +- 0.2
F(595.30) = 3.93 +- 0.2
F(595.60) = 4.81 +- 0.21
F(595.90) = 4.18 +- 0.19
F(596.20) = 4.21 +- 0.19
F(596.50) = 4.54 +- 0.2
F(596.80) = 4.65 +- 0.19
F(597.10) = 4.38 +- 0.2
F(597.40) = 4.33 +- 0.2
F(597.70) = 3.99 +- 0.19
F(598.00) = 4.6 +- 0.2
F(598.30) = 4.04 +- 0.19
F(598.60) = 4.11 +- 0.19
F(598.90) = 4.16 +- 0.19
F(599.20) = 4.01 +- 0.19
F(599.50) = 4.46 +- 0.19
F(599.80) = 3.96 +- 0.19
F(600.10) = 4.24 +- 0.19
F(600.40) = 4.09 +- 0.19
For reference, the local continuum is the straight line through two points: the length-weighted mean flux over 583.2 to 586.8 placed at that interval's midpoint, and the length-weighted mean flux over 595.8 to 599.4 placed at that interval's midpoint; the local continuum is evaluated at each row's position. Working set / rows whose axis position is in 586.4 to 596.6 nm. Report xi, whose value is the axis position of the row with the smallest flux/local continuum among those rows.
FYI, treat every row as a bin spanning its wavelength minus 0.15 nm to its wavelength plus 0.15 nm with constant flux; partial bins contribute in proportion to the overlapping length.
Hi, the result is 589.00 nm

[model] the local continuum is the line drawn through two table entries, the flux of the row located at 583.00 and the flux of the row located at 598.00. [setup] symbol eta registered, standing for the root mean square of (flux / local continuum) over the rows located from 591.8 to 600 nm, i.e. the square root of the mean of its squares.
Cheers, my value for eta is 0.94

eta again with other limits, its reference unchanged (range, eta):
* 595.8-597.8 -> 0.95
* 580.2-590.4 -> 1.04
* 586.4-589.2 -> 1.06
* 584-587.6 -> 1.00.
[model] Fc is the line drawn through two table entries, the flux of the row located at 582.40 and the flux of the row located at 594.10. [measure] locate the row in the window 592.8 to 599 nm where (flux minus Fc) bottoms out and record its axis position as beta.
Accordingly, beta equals 593.50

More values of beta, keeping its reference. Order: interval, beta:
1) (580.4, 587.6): 580.90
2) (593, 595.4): 593.50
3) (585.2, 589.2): 589.00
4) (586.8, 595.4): 589.00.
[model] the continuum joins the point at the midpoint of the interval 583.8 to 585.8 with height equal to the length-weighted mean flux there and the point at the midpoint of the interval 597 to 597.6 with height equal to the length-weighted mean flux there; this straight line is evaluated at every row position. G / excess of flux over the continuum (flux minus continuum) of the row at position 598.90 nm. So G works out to -0.17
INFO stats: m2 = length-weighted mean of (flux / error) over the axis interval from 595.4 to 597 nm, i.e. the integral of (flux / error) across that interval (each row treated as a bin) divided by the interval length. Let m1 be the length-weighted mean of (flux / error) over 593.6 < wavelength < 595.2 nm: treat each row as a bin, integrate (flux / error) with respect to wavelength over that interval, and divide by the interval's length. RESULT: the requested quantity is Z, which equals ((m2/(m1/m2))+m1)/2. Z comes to 22.8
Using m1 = 21.2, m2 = 22.7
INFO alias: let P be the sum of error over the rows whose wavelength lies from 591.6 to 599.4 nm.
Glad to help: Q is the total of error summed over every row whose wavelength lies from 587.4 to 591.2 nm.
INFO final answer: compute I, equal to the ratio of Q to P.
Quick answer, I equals 0.5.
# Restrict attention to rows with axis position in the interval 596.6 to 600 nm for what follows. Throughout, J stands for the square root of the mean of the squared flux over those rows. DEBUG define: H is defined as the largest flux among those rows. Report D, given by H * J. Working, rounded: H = 4.65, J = 4.25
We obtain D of 19.8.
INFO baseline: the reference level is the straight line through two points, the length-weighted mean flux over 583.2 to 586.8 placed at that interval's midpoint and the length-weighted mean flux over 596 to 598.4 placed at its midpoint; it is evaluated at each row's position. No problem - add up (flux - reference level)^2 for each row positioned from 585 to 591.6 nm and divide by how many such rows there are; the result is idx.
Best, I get 0.69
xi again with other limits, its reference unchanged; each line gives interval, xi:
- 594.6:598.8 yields 595.30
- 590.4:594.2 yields 593.50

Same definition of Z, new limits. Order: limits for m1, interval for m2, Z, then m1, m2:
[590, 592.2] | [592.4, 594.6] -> 20.9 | 21.9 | 20.8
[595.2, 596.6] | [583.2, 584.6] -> 21.3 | 21.9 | 21.3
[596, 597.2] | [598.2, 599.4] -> 21.6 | 22.8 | 21.6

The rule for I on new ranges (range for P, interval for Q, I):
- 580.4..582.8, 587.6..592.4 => 1.5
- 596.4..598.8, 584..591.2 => 3.2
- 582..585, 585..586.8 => 0.5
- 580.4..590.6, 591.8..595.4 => 0.3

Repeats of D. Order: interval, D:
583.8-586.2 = 19.5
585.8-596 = 28.2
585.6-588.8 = 30.2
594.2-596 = 20.6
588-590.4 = 26.8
